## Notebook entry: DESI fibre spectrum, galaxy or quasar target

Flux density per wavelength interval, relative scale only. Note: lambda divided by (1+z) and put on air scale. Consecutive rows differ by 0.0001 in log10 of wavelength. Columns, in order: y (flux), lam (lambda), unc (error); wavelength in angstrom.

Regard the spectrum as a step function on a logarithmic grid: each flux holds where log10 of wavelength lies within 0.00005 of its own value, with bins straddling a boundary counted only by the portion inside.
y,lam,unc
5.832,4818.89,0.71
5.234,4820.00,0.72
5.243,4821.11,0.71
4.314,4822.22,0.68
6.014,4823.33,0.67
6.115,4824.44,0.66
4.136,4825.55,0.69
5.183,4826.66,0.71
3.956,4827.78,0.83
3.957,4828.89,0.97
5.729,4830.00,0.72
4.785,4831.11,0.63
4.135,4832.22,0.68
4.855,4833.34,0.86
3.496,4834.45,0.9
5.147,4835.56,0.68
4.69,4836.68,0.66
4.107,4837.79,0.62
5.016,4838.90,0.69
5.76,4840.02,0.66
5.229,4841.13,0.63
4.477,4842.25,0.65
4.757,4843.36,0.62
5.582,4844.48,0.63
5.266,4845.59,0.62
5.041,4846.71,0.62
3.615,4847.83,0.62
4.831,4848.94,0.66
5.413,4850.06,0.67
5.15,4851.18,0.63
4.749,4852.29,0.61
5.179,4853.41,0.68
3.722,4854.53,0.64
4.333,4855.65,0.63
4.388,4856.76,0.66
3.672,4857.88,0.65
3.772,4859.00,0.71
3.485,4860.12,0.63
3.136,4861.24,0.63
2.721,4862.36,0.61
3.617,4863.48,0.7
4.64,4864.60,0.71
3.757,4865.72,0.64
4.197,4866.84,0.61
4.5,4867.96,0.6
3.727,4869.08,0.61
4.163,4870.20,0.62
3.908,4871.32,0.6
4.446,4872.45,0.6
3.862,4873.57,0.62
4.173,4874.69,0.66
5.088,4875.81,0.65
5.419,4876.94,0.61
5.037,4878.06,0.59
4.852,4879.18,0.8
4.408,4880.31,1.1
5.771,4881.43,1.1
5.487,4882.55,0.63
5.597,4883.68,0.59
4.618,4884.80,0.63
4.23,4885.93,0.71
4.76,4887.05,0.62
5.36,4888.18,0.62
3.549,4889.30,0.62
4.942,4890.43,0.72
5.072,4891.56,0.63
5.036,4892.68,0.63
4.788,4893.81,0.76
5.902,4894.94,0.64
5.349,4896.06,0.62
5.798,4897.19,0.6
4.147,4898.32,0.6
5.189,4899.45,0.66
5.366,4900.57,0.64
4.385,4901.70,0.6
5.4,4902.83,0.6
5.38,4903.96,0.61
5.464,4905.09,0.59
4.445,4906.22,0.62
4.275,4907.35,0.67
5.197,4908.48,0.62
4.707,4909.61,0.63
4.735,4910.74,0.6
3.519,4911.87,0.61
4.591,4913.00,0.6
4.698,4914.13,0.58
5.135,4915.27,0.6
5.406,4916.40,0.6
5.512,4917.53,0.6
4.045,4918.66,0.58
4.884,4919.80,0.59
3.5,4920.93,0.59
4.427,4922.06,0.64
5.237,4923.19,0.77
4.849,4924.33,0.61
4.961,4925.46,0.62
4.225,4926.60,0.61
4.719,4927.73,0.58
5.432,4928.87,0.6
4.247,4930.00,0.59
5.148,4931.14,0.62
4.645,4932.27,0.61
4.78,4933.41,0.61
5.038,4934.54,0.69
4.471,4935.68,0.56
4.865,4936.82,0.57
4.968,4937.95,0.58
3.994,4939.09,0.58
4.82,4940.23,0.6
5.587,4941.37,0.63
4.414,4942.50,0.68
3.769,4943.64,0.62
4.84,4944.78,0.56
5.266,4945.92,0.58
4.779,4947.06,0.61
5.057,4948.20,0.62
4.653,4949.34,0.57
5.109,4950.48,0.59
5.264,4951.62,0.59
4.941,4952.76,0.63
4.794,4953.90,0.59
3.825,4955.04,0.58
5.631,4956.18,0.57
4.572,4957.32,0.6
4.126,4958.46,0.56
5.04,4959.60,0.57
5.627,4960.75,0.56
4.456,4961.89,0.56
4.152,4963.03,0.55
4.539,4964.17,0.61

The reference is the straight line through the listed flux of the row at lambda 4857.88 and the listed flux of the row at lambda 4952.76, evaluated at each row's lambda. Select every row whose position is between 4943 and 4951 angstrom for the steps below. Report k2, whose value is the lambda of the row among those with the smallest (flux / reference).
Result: 4943.64 angstrom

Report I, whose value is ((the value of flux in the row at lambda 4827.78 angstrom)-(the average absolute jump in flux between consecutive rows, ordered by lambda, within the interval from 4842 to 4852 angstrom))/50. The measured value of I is 0.066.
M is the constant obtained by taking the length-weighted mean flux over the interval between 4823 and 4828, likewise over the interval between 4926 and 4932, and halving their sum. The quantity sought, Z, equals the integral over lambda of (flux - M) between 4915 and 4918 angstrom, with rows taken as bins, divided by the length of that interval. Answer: 0.44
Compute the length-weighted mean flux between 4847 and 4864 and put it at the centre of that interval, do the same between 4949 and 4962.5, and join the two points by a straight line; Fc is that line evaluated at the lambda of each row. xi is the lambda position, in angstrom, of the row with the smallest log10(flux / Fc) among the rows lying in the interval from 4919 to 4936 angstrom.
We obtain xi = 4920.93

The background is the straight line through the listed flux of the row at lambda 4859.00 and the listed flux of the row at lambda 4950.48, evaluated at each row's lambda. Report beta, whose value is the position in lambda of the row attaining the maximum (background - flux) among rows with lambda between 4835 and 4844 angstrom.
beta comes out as 4837.79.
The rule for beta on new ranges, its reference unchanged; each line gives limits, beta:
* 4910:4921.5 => 4920.93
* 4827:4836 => 4834.45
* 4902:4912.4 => 4911.87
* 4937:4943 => 4939.09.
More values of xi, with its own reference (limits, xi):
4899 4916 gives 4911.87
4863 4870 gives 4863.48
